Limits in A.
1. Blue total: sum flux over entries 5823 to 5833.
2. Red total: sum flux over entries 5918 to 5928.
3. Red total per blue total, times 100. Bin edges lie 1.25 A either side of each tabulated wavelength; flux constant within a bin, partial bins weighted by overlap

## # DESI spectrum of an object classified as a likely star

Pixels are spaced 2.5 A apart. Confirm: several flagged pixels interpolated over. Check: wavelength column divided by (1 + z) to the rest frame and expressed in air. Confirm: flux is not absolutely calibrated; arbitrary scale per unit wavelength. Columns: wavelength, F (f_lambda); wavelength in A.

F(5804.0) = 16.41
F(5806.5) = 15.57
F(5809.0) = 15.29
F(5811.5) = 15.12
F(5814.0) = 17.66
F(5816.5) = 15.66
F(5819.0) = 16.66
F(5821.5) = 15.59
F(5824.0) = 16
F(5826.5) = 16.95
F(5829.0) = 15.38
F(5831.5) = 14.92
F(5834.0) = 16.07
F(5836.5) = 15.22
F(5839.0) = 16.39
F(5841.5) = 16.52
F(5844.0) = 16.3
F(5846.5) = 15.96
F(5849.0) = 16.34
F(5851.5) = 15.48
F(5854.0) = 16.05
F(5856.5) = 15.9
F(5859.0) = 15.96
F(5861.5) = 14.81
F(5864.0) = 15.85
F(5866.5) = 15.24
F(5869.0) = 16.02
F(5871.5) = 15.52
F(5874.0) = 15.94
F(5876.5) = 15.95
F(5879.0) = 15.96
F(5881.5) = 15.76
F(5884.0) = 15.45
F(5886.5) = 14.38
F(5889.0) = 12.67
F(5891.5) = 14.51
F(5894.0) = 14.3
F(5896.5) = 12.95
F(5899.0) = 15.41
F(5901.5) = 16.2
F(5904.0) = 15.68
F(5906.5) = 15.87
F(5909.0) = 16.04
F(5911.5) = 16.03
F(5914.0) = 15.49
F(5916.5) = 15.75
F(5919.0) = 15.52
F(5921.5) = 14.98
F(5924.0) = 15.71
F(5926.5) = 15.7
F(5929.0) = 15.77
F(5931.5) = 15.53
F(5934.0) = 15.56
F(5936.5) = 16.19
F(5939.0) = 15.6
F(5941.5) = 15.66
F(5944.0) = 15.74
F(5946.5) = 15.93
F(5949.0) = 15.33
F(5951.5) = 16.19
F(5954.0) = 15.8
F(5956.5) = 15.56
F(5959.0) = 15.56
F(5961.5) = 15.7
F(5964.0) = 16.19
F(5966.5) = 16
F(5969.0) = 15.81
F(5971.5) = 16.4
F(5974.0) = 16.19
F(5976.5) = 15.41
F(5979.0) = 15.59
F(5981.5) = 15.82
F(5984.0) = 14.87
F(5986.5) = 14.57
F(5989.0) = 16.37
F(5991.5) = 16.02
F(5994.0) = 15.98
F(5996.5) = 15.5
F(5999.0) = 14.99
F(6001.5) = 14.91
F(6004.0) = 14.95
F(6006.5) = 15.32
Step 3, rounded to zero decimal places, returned 98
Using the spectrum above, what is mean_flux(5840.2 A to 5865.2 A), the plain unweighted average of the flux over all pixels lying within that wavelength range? 15.92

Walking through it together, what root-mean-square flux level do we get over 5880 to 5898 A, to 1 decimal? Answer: 14.3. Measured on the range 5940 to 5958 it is 15.7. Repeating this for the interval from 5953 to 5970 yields 15.8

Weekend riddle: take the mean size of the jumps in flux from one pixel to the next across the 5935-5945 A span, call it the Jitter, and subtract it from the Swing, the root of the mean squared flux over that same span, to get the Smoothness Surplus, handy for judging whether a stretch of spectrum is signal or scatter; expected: 15.6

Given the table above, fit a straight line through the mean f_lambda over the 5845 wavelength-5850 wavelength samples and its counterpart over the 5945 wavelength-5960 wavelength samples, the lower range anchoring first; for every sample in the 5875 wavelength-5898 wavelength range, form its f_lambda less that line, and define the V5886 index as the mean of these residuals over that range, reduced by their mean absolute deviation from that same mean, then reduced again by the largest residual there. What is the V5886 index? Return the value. -2.2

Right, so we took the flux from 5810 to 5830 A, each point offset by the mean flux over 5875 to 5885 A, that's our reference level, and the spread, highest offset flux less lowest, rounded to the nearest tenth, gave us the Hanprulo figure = 2.5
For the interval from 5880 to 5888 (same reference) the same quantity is 1.4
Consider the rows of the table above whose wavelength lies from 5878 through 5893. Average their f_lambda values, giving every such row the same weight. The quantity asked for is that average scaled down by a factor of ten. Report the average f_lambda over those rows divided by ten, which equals 1.48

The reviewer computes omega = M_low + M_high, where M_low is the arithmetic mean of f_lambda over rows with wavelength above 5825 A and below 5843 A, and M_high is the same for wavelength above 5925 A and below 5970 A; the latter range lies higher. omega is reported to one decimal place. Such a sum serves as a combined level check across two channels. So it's 31.7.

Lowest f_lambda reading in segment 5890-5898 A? 12.95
